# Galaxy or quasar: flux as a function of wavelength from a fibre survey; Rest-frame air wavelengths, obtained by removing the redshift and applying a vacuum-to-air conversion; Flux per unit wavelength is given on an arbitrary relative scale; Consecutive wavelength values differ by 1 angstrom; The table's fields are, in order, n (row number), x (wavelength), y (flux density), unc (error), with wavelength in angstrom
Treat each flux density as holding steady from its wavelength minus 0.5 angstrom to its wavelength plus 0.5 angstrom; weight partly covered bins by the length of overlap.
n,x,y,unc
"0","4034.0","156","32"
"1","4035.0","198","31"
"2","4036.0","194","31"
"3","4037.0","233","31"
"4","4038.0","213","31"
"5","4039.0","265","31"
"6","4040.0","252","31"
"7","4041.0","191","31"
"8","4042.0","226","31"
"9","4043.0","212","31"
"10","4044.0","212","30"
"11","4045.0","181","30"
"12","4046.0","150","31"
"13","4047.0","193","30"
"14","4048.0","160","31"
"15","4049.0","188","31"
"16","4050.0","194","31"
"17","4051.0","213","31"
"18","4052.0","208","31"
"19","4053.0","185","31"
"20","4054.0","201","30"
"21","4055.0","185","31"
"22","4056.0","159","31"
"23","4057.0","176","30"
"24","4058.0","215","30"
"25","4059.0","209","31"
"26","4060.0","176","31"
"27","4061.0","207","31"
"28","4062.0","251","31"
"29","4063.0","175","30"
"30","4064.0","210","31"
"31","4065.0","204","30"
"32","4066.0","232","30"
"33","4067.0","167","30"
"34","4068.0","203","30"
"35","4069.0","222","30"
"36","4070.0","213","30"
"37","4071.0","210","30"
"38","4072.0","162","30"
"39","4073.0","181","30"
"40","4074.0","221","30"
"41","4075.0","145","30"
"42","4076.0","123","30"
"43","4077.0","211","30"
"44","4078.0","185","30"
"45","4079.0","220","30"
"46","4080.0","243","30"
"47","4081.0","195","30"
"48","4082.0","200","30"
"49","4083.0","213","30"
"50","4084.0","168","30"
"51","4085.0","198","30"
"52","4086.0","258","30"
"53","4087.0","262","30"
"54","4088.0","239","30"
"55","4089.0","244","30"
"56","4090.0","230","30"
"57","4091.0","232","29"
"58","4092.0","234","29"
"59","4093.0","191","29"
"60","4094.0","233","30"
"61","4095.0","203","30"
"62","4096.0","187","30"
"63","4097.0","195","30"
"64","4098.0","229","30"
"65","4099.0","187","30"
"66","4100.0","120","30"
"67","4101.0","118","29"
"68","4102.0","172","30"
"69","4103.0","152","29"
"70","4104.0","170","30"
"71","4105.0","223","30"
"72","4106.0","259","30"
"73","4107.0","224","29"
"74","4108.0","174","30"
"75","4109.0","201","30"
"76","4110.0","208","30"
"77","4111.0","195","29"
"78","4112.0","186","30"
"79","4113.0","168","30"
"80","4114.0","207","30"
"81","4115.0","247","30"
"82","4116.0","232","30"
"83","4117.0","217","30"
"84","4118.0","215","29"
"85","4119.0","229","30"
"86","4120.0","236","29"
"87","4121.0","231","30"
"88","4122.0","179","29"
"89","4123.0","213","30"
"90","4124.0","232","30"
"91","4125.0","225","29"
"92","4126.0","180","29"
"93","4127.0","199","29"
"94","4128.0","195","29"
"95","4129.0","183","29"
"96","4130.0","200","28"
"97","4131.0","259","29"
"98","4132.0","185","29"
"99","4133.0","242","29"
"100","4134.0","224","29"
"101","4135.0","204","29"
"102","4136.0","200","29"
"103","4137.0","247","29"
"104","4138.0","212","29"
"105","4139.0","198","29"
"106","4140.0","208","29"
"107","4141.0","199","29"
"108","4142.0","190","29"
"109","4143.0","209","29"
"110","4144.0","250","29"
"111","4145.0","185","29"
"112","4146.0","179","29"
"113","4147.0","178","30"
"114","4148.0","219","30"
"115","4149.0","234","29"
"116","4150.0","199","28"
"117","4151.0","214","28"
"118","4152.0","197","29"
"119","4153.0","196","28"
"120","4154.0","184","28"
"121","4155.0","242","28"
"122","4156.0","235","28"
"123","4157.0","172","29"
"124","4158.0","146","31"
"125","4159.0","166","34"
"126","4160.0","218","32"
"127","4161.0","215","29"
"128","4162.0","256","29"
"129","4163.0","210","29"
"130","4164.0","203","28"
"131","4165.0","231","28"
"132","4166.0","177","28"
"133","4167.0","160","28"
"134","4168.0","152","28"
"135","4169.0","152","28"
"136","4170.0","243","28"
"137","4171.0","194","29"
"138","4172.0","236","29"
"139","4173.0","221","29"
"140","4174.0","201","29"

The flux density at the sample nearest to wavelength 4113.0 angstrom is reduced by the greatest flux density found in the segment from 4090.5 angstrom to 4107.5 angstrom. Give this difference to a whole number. -91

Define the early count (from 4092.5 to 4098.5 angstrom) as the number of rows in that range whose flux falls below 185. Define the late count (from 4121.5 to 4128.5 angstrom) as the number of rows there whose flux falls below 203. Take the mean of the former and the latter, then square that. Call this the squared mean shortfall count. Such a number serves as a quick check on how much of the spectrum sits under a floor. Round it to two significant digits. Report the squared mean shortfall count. 4.0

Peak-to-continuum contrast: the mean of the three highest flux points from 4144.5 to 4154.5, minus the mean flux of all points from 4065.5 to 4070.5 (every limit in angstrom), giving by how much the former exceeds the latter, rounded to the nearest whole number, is 15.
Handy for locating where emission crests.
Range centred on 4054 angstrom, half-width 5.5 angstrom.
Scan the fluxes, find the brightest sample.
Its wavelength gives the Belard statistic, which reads 4058.0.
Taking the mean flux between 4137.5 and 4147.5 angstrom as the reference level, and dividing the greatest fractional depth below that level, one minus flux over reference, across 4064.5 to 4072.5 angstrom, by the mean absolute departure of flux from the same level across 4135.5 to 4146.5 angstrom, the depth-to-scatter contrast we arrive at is 0.0121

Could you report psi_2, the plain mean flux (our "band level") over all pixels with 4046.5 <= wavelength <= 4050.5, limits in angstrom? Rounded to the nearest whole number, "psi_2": 184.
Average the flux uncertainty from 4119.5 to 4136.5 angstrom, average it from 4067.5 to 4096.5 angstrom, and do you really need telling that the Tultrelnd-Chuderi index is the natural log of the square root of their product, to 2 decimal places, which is 3.38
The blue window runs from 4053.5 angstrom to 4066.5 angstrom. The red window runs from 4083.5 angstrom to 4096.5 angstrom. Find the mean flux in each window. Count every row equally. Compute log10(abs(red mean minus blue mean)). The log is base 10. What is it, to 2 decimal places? 1.33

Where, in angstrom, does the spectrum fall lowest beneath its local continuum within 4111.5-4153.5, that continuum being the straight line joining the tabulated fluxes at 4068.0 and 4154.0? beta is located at 4113.0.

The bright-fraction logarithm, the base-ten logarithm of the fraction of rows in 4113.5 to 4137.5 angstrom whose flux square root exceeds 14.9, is -0.34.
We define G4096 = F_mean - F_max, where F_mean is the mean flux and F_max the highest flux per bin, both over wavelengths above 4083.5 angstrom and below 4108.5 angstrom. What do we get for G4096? -58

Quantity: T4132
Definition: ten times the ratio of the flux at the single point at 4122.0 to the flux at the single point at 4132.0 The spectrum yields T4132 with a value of 9.7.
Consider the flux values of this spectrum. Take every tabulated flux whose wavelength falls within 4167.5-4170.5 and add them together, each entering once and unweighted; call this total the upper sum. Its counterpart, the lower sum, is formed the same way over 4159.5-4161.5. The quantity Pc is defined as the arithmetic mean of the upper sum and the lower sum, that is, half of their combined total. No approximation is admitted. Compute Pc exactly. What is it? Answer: 490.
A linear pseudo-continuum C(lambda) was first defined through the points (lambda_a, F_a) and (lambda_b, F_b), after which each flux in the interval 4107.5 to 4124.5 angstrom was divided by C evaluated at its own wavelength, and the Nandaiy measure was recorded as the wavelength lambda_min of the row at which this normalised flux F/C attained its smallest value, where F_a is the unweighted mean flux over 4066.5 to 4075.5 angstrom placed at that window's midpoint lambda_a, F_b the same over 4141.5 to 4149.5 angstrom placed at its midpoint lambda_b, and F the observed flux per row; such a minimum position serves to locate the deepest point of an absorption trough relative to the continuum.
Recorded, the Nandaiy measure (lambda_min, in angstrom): 4113.0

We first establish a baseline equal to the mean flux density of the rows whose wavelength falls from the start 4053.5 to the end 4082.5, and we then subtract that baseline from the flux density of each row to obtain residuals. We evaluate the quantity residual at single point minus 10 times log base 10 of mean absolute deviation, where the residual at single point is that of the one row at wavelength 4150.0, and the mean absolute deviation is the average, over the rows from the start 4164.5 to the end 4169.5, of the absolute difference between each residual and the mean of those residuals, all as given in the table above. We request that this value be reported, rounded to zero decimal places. -11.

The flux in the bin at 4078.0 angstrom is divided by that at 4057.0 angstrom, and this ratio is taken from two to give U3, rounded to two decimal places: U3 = 0.95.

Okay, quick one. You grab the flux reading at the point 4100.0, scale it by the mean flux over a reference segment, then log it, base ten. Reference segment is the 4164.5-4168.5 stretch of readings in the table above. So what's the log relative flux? -0.18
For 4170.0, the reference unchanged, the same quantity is 0.13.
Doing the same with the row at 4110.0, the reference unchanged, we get 0.06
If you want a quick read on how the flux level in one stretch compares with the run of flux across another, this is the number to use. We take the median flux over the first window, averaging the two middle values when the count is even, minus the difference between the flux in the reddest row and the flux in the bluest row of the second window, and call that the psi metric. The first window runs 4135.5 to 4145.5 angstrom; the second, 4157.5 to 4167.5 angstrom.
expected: 190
